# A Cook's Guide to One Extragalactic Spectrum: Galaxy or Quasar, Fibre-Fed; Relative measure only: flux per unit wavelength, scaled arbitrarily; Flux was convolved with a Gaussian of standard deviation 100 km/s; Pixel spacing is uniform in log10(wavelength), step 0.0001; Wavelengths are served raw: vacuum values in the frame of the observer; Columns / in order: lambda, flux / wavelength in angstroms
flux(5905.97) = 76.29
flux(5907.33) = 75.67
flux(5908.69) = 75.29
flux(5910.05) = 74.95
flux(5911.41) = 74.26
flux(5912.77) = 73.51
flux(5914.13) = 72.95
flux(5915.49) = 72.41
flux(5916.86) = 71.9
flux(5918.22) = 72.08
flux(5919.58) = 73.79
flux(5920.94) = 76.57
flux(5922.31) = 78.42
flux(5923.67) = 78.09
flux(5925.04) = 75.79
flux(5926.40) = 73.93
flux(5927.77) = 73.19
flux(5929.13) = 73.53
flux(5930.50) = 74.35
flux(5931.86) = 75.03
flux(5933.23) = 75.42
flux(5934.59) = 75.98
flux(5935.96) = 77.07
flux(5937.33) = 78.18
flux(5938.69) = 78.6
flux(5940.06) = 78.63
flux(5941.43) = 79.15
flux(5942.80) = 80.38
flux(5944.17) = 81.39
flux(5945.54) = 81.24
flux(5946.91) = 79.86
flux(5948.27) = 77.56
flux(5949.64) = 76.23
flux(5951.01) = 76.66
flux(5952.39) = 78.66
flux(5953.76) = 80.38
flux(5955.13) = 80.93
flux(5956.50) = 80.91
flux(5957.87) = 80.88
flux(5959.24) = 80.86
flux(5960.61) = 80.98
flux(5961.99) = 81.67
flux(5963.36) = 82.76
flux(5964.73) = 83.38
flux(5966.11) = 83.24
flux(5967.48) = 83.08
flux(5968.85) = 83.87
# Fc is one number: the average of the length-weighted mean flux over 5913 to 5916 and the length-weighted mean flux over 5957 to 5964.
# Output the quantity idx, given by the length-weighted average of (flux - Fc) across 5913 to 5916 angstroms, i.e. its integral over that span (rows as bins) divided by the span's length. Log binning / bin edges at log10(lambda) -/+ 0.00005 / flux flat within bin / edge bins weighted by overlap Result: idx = -4.4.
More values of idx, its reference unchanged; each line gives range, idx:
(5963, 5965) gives 5.9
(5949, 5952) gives -0.5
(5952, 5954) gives 2.3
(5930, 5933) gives -2.3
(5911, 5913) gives -3.2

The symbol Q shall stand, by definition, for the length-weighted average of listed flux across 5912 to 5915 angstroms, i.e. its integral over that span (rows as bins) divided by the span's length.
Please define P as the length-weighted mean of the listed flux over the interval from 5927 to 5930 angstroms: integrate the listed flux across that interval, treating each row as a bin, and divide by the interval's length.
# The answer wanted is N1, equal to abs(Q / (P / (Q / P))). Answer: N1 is 1.00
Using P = 73.3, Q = 73.3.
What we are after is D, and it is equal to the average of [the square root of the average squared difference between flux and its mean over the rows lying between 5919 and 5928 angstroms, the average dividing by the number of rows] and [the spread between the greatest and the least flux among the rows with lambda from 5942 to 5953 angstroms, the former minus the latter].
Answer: 3.6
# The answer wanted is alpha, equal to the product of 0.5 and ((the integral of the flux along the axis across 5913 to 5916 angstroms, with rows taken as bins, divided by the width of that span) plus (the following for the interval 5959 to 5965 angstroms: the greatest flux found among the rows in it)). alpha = 78.1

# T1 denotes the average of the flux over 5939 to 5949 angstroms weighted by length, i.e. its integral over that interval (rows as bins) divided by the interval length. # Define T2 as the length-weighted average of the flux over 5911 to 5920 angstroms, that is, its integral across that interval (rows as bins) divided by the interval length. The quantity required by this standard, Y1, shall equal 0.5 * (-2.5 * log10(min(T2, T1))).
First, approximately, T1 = 80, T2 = 73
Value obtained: -2.33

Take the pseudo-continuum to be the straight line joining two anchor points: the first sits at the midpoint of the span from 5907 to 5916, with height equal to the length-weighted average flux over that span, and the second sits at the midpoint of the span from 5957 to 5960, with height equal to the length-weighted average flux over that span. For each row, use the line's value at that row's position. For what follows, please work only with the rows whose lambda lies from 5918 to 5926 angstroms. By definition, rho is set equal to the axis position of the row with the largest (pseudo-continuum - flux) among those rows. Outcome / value 5918.22 angstroms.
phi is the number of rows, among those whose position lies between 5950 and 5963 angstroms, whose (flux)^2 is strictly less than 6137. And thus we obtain 1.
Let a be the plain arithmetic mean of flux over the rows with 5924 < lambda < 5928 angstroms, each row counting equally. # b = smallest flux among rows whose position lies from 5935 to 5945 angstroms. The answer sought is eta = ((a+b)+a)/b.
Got 2.9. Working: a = 74.3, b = 77.07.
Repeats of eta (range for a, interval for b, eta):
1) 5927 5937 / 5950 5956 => 3.0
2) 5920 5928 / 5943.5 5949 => 3.0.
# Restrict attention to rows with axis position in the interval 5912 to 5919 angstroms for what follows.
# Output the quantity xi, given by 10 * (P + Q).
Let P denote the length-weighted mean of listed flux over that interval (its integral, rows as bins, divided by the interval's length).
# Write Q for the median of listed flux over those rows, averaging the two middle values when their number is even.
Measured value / 1450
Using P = 73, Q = 72.4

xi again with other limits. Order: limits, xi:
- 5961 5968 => 1658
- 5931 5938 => 1523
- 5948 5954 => 1552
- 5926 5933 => 1480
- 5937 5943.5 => 1577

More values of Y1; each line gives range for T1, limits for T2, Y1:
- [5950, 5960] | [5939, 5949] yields -2.38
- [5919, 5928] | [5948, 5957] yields -2.35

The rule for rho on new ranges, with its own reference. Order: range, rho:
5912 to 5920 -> 5918.22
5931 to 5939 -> 5931.86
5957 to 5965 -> 5960.61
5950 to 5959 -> 5951.01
